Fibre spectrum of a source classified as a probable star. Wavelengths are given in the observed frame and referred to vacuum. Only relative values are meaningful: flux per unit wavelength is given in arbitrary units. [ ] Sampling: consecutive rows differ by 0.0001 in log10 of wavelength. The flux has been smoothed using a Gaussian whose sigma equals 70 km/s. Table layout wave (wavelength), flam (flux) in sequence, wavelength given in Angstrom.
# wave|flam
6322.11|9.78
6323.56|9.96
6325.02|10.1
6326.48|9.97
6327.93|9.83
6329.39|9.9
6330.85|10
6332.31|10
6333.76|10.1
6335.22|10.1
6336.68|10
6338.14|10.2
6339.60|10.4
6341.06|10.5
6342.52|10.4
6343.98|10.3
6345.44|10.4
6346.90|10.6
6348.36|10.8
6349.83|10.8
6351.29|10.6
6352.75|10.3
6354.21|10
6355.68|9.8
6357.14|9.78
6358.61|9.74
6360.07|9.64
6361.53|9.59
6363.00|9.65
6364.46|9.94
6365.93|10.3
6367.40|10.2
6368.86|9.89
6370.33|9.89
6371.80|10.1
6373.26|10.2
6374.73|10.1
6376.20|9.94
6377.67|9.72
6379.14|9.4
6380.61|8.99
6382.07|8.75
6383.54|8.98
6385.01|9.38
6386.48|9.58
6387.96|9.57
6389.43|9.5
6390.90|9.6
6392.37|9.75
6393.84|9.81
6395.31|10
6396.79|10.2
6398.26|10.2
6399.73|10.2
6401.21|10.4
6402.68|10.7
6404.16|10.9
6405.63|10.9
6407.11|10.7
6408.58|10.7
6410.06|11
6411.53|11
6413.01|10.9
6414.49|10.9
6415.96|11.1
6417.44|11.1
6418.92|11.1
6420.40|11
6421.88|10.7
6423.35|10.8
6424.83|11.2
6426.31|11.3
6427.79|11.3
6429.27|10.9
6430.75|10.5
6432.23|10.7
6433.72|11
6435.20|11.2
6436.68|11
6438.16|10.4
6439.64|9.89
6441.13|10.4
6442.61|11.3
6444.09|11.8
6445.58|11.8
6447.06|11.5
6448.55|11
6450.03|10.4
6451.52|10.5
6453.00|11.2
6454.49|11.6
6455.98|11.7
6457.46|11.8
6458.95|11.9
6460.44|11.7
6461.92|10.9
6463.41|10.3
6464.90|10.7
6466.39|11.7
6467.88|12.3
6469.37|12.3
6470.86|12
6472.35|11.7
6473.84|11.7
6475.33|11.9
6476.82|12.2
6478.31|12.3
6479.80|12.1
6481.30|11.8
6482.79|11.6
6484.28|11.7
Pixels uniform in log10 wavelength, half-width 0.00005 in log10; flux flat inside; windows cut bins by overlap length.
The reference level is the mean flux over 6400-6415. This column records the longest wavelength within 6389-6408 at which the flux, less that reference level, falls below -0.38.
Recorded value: 6401.21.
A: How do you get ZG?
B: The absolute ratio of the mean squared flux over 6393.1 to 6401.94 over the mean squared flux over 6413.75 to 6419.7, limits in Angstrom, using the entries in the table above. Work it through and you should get 0.84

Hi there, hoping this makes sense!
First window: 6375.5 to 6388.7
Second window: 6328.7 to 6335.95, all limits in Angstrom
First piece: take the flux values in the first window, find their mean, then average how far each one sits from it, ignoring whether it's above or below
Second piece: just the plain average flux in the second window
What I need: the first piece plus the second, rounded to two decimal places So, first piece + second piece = 10.33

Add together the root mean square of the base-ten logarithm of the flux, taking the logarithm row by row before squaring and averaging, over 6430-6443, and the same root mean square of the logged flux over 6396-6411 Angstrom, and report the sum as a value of 2.05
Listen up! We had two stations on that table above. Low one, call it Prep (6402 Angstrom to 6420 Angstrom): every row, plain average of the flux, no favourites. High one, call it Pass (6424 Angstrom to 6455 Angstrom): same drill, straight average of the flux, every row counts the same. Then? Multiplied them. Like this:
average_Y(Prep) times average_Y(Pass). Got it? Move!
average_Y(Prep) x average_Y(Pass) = 120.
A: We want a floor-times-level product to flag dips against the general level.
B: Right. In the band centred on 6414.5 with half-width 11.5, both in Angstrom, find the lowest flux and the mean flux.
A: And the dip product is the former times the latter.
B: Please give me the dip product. 117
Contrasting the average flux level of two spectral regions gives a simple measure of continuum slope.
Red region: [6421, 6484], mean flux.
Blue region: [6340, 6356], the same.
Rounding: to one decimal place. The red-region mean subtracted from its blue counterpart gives -0.9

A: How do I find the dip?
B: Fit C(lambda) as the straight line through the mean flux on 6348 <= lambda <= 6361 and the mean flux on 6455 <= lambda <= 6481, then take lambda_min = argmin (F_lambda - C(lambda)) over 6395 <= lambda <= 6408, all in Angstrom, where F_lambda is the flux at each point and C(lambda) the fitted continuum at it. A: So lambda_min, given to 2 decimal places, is 6395.31 Angstrom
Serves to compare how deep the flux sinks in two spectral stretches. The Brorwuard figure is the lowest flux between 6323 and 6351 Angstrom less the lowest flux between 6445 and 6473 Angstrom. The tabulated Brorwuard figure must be -0.47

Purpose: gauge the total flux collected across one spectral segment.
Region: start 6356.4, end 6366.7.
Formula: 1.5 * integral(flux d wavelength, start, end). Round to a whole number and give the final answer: 151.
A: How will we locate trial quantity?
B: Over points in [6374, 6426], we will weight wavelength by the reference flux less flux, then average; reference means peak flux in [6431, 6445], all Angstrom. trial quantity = 6393.9 Angstrom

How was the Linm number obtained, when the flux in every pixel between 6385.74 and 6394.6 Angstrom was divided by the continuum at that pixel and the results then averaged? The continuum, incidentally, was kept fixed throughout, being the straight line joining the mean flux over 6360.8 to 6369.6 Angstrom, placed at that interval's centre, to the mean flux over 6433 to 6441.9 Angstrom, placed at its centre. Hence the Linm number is 0.95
